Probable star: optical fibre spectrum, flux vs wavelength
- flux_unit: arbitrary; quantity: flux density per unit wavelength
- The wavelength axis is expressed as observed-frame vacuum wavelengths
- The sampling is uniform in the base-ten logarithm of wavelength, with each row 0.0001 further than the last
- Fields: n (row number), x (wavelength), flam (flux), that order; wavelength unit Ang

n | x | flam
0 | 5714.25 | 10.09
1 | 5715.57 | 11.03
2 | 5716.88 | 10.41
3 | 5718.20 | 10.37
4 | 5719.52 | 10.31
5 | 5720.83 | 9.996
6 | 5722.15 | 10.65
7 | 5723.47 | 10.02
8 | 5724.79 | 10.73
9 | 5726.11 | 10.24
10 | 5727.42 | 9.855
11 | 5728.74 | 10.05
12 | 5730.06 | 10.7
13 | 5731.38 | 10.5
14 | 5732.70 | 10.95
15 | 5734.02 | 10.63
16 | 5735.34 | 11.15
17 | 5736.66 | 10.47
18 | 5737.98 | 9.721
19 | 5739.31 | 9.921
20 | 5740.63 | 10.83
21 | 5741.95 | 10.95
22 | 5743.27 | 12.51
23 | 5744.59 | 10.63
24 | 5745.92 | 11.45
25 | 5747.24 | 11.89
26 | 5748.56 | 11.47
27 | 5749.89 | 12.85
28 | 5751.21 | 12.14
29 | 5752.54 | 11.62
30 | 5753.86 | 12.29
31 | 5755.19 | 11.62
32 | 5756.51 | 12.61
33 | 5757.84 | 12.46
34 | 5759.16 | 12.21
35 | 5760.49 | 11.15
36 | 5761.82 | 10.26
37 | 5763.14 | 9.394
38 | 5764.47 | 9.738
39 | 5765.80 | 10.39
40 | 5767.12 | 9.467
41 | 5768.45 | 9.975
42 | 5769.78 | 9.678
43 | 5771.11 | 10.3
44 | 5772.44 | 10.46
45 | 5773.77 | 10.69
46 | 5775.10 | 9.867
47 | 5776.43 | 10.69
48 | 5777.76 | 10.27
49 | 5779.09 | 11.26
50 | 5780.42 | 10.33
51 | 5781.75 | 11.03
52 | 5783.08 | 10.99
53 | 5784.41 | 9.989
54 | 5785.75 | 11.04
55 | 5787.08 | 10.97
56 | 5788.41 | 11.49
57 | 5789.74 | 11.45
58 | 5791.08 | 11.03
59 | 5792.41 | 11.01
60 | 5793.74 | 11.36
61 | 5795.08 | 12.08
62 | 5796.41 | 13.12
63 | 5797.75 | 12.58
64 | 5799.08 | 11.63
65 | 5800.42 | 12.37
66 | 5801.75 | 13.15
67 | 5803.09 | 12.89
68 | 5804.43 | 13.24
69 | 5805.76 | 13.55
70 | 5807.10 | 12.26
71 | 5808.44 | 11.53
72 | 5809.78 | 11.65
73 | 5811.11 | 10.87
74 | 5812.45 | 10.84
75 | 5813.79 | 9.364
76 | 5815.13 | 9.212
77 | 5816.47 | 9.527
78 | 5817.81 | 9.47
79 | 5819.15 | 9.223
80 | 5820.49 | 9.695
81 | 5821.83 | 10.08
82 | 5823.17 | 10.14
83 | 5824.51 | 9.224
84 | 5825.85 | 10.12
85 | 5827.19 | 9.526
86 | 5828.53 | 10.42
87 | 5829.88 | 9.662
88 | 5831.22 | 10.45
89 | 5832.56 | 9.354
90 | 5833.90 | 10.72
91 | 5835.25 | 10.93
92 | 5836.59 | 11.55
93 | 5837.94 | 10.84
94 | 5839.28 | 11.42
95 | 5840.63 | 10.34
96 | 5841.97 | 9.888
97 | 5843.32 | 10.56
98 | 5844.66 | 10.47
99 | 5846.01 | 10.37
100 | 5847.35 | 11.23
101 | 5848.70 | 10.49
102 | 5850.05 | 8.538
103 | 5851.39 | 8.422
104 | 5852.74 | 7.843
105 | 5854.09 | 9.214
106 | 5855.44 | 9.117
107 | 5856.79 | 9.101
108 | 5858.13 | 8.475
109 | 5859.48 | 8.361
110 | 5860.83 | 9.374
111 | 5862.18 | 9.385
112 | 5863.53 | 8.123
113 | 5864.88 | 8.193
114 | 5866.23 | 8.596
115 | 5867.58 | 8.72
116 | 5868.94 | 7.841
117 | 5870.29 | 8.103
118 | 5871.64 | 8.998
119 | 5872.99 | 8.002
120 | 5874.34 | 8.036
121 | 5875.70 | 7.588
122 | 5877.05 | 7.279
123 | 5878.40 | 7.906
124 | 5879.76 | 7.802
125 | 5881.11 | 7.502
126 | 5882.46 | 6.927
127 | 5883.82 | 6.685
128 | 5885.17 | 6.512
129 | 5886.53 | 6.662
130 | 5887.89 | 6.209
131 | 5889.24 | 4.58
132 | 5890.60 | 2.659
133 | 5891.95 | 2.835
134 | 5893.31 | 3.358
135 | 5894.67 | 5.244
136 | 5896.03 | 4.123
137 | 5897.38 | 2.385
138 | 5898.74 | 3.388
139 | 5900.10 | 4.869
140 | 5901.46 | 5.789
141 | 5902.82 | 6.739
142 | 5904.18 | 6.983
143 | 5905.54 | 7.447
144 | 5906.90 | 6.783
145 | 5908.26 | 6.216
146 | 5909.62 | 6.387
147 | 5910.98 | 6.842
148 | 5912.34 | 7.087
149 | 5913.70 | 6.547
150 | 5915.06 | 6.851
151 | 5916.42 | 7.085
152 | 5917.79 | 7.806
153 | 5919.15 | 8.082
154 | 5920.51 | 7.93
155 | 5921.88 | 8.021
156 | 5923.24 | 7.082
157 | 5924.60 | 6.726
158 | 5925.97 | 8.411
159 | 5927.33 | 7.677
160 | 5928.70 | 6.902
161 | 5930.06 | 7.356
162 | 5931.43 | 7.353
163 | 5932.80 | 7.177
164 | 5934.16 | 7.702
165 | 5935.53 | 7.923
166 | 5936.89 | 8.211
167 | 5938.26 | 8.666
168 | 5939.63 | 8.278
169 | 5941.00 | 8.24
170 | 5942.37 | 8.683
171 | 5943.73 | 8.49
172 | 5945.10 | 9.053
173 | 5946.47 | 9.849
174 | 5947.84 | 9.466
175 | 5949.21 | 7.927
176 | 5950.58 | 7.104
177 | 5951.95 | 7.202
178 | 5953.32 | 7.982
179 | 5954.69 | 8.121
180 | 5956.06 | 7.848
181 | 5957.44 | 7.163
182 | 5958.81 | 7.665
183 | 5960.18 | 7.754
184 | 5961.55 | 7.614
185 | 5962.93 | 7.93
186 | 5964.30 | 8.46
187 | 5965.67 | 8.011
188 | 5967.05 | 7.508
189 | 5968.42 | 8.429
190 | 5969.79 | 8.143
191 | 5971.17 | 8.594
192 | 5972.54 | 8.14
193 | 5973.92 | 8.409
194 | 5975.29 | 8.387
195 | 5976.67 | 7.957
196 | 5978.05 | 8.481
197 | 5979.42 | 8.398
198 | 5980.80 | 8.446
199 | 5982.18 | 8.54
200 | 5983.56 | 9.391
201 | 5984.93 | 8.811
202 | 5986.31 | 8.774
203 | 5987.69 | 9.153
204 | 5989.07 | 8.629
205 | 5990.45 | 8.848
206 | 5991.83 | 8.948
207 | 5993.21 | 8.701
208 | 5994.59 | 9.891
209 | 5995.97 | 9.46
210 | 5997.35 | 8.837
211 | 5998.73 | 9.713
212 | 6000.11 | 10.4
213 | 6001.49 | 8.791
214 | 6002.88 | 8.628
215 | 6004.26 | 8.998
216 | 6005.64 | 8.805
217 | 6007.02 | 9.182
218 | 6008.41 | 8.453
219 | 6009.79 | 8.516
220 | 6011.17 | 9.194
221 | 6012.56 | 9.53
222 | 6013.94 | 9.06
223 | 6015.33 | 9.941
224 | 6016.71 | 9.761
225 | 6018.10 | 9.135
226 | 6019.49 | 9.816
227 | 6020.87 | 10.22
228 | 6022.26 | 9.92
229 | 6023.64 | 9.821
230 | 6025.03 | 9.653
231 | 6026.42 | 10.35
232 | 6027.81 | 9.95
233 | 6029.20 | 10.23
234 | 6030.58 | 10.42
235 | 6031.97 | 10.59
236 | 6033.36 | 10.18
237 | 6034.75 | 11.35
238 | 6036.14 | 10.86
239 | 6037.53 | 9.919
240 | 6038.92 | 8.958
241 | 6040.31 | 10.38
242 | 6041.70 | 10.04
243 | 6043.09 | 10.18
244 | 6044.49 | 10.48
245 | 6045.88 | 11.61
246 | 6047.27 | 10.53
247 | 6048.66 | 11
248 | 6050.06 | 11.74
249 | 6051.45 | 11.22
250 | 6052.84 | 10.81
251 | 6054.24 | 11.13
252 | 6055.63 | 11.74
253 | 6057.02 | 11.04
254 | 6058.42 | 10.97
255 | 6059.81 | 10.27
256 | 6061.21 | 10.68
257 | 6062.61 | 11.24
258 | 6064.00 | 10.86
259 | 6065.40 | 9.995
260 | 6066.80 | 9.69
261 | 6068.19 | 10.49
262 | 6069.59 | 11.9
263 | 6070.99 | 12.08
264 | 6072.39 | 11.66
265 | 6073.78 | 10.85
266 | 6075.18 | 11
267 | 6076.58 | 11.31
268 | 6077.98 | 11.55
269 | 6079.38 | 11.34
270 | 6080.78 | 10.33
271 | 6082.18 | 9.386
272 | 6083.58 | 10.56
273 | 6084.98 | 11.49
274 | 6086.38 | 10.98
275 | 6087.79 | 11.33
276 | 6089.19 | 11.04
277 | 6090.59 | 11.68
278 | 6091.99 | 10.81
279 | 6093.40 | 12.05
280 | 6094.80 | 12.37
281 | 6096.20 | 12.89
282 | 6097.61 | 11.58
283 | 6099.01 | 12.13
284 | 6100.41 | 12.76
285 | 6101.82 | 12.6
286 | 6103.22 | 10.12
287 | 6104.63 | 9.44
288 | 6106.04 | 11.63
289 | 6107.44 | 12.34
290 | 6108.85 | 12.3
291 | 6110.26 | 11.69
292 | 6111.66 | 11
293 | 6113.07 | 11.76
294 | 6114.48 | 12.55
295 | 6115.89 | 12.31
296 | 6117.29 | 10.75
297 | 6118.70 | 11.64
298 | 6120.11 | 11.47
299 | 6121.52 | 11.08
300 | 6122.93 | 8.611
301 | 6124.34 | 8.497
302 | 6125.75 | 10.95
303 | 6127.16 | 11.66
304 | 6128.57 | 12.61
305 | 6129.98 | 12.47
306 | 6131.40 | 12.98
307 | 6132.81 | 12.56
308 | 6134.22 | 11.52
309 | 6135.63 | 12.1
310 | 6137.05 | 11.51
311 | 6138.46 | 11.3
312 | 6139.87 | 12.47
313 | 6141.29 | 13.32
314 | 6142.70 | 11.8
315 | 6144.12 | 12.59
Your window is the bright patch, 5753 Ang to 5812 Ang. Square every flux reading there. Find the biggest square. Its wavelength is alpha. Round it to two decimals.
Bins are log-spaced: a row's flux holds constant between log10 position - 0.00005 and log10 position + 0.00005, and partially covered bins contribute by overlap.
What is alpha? 5805.76 Ang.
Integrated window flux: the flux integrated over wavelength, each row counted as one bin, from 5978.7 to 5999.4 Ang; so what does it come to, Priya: 186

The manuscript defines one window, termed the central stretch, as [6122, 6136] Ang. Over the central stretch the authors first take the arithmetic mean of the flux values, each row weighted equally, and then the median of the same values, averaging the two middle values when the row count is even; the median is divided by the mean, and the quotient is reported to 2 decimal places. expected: 1.04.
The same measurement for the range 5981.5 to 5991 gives 0.99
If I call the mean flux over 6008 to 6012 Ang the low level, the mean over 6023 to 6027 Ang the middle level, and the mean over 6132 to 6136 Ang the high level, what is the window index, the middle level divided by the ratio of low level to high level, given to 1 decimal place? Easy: 13.7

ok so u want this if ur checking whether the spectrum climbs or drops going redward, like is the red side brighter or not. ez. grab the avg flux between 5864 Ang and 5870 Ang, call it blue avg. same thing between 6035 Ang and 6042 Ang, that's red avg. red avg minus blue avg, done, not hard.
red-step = 2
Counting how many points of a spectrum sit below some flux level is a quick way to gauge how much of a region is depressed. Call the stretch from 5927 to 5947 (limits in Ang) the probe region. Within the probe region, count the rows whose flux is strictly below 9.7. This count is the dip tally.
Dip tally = 14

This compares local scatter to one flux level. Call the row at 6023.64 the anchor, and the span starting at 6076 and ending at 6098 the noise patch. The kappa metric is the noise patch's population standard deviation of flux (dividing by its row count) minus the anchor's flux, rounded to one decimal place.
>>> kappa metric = -9.0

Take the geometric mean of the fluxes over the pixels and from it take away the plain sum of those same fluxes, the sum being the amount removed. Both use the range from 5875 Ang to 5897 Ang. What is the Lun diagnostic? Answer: -88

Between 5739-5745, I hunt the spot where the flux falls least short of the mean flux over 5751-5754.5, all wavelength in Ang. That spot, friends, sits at 5743.27 Ang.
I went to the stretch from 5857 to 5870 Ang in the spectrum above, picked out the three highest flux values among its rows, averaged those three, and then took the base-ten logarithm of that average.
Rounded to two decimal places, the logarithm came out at 0.96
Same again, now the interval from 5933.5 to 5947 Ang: 0.96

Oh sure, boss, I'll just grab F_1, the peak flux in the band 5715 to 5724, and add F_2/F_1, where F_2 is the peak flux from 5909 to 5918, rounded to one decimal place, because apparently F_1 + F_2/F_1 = 11.7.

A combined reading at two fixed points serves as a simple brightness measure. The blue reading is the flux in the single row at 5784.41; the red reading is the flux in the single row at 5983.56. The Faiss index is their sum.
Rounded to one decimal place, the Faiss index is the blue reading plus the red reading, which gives 19.4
